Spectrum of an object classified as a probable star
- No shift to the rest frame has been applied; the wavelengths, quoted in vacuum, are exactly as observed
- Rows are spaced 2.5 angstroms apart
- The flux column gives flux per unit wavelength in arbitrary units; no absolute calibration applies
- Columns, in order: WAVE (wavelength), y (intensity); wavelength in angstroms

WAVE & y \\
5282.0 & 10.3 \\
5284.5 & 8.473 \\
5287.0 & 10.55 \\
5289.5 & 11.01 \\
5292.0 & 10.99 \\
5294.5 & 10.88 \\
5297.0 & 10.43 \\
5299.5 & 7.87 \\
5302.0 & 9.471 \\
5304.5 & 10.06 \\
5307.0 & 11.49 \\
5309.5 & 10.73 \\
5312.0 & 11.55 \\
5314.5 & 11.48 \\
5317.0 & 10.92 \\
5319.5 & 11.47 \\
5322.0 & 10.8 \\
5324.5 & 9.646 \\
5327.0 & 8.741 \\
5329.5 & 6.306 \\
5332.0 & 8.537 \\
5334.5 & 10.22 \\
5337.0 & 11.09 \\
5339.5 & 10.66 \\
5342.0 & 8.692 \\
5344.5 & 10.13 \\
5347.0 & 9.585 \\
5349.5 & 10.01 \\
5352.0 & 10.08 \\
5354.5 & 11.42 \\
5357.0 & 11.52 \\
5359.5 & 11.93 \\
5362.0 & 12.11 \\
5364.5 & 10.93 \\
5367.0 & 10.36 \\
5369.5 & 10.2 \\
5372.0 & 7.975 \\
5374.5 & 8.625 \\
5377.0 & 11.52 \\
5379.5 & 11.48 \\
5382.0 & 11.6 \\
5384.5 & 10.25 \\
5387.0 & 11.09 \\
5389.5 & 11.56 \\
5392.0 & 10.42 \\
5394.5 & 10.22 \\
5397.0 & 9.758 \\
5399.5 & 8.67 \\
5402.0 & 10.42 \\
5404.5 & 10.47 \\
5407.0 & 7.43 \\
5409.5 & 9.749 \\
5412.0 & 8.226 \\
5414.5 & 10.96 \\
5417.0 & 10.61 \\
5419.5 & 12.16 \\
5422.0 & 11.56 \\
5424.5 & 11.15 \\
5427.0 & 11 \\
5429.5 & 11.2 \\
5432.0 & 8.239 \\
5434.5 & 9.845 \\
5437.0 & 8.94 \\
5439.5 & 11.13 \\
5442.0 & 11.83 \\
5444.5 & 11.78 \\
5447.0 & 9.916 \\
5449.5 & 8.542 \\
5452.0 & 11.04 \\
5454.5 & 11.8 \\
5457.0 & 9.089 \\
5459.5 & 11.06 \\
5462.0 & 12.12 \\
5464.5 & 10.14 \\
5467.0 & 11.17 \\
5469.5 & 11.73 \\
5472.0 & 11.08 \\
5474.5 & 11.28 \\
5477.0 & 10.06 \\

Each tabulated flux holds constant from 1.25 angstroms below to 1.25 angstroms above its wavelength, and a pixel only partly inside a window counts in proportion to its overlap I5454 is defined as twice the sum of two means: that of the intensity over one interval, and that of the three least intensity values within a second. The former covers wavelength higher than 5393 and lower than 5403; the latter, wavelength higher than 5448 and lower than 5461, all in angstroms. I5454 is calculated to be 38.6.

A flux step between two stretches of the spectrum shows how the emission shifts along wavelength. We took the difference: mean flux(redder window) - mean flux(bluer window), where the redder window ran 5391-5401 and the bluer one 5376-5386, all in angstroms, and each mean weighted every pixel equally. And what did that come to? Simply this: -1.4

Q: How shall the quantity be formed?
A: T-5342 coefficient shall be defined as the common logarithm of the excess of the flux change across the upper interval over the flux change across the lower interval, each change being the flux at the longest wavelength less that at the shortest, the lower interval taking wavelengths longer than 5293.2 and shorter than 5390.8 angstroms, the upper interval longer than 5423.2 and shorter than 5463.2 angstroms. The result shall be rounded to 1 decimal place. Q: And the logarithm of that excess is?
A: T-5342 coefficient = -0.5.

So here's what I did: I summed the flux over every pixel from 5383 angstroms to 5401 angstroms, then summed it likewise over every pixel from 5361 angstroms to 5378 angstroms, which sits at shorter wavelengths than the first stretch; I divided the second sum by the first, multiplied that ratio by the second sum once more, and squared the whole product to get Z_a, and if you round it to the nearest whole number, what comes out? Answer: 5108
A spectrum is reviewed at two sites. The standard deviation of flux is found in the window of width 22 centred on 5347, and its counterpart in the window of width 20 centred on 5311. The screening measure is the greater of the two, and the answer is 0.9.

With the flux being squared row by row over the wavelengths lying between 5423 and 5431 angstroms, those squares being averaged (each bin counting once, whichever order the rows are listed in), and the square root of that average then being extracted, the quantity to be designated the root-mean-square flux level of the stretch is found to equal 11.1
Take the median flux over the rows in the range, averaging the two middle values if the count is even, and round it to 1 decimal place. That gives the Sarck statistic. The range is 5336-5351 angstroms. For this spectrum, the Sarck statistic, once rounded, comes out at 10.1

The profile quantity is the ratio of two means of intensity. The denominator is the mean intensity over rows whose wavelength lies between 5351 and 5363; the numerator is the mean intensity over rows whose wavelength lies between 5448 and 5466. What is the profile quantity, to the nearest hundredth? 0.92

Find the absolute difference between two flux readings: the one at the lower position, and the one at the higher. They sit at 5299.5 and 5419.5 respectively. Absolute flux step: 4.3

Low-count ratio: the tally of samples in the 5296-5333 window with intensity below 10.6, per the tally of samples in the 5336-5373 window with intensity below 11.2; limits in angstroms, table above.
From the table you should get 0.7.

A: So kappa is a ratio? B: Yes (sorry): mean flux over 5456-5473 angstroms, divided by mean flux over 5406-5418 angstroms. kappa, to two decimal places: 1.16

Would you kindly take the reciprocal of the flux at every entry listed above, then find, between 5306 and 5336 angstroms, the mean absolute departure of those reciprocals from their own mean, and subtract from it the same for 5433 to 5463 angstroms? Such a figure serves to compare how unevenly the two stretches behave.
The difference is 0.0042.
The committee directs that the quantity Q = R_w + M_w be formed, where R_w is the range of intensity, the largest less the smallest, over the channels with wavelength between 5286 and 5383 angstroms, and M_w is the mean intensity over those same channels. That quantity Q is 16.1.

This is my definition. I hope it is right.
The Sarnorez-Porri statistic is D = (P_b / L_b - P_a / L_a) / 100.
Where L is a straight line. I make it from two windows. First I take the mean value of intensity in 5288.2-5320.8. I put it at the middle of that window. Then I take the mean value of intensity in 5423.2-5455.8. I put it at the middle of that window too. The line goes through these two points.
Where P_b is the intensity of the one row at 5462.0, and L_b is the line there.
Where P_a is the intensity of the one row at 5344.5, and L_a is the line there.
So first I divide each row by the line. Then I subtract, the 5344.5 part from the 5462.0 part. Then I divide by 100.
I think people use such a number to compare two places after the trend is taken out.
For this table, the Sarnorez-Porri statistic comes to 0.0020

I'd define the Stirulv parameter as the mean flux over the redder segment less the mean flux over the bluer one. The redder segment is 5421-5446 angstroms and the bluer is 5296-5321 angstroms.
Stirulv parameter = 0.1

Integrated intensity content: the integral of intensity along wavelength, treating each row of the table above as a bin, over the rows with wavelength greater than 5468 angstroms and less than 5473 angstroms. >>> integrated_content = 57.0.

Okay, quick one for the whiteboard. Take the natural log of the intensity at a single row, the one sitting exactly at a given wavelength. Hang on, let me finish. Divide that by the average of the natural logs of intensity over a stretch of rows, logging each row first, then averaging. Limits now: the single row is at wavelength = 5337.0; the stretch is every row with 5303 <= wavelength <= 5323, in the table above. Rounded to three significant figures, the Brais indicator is 1.00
